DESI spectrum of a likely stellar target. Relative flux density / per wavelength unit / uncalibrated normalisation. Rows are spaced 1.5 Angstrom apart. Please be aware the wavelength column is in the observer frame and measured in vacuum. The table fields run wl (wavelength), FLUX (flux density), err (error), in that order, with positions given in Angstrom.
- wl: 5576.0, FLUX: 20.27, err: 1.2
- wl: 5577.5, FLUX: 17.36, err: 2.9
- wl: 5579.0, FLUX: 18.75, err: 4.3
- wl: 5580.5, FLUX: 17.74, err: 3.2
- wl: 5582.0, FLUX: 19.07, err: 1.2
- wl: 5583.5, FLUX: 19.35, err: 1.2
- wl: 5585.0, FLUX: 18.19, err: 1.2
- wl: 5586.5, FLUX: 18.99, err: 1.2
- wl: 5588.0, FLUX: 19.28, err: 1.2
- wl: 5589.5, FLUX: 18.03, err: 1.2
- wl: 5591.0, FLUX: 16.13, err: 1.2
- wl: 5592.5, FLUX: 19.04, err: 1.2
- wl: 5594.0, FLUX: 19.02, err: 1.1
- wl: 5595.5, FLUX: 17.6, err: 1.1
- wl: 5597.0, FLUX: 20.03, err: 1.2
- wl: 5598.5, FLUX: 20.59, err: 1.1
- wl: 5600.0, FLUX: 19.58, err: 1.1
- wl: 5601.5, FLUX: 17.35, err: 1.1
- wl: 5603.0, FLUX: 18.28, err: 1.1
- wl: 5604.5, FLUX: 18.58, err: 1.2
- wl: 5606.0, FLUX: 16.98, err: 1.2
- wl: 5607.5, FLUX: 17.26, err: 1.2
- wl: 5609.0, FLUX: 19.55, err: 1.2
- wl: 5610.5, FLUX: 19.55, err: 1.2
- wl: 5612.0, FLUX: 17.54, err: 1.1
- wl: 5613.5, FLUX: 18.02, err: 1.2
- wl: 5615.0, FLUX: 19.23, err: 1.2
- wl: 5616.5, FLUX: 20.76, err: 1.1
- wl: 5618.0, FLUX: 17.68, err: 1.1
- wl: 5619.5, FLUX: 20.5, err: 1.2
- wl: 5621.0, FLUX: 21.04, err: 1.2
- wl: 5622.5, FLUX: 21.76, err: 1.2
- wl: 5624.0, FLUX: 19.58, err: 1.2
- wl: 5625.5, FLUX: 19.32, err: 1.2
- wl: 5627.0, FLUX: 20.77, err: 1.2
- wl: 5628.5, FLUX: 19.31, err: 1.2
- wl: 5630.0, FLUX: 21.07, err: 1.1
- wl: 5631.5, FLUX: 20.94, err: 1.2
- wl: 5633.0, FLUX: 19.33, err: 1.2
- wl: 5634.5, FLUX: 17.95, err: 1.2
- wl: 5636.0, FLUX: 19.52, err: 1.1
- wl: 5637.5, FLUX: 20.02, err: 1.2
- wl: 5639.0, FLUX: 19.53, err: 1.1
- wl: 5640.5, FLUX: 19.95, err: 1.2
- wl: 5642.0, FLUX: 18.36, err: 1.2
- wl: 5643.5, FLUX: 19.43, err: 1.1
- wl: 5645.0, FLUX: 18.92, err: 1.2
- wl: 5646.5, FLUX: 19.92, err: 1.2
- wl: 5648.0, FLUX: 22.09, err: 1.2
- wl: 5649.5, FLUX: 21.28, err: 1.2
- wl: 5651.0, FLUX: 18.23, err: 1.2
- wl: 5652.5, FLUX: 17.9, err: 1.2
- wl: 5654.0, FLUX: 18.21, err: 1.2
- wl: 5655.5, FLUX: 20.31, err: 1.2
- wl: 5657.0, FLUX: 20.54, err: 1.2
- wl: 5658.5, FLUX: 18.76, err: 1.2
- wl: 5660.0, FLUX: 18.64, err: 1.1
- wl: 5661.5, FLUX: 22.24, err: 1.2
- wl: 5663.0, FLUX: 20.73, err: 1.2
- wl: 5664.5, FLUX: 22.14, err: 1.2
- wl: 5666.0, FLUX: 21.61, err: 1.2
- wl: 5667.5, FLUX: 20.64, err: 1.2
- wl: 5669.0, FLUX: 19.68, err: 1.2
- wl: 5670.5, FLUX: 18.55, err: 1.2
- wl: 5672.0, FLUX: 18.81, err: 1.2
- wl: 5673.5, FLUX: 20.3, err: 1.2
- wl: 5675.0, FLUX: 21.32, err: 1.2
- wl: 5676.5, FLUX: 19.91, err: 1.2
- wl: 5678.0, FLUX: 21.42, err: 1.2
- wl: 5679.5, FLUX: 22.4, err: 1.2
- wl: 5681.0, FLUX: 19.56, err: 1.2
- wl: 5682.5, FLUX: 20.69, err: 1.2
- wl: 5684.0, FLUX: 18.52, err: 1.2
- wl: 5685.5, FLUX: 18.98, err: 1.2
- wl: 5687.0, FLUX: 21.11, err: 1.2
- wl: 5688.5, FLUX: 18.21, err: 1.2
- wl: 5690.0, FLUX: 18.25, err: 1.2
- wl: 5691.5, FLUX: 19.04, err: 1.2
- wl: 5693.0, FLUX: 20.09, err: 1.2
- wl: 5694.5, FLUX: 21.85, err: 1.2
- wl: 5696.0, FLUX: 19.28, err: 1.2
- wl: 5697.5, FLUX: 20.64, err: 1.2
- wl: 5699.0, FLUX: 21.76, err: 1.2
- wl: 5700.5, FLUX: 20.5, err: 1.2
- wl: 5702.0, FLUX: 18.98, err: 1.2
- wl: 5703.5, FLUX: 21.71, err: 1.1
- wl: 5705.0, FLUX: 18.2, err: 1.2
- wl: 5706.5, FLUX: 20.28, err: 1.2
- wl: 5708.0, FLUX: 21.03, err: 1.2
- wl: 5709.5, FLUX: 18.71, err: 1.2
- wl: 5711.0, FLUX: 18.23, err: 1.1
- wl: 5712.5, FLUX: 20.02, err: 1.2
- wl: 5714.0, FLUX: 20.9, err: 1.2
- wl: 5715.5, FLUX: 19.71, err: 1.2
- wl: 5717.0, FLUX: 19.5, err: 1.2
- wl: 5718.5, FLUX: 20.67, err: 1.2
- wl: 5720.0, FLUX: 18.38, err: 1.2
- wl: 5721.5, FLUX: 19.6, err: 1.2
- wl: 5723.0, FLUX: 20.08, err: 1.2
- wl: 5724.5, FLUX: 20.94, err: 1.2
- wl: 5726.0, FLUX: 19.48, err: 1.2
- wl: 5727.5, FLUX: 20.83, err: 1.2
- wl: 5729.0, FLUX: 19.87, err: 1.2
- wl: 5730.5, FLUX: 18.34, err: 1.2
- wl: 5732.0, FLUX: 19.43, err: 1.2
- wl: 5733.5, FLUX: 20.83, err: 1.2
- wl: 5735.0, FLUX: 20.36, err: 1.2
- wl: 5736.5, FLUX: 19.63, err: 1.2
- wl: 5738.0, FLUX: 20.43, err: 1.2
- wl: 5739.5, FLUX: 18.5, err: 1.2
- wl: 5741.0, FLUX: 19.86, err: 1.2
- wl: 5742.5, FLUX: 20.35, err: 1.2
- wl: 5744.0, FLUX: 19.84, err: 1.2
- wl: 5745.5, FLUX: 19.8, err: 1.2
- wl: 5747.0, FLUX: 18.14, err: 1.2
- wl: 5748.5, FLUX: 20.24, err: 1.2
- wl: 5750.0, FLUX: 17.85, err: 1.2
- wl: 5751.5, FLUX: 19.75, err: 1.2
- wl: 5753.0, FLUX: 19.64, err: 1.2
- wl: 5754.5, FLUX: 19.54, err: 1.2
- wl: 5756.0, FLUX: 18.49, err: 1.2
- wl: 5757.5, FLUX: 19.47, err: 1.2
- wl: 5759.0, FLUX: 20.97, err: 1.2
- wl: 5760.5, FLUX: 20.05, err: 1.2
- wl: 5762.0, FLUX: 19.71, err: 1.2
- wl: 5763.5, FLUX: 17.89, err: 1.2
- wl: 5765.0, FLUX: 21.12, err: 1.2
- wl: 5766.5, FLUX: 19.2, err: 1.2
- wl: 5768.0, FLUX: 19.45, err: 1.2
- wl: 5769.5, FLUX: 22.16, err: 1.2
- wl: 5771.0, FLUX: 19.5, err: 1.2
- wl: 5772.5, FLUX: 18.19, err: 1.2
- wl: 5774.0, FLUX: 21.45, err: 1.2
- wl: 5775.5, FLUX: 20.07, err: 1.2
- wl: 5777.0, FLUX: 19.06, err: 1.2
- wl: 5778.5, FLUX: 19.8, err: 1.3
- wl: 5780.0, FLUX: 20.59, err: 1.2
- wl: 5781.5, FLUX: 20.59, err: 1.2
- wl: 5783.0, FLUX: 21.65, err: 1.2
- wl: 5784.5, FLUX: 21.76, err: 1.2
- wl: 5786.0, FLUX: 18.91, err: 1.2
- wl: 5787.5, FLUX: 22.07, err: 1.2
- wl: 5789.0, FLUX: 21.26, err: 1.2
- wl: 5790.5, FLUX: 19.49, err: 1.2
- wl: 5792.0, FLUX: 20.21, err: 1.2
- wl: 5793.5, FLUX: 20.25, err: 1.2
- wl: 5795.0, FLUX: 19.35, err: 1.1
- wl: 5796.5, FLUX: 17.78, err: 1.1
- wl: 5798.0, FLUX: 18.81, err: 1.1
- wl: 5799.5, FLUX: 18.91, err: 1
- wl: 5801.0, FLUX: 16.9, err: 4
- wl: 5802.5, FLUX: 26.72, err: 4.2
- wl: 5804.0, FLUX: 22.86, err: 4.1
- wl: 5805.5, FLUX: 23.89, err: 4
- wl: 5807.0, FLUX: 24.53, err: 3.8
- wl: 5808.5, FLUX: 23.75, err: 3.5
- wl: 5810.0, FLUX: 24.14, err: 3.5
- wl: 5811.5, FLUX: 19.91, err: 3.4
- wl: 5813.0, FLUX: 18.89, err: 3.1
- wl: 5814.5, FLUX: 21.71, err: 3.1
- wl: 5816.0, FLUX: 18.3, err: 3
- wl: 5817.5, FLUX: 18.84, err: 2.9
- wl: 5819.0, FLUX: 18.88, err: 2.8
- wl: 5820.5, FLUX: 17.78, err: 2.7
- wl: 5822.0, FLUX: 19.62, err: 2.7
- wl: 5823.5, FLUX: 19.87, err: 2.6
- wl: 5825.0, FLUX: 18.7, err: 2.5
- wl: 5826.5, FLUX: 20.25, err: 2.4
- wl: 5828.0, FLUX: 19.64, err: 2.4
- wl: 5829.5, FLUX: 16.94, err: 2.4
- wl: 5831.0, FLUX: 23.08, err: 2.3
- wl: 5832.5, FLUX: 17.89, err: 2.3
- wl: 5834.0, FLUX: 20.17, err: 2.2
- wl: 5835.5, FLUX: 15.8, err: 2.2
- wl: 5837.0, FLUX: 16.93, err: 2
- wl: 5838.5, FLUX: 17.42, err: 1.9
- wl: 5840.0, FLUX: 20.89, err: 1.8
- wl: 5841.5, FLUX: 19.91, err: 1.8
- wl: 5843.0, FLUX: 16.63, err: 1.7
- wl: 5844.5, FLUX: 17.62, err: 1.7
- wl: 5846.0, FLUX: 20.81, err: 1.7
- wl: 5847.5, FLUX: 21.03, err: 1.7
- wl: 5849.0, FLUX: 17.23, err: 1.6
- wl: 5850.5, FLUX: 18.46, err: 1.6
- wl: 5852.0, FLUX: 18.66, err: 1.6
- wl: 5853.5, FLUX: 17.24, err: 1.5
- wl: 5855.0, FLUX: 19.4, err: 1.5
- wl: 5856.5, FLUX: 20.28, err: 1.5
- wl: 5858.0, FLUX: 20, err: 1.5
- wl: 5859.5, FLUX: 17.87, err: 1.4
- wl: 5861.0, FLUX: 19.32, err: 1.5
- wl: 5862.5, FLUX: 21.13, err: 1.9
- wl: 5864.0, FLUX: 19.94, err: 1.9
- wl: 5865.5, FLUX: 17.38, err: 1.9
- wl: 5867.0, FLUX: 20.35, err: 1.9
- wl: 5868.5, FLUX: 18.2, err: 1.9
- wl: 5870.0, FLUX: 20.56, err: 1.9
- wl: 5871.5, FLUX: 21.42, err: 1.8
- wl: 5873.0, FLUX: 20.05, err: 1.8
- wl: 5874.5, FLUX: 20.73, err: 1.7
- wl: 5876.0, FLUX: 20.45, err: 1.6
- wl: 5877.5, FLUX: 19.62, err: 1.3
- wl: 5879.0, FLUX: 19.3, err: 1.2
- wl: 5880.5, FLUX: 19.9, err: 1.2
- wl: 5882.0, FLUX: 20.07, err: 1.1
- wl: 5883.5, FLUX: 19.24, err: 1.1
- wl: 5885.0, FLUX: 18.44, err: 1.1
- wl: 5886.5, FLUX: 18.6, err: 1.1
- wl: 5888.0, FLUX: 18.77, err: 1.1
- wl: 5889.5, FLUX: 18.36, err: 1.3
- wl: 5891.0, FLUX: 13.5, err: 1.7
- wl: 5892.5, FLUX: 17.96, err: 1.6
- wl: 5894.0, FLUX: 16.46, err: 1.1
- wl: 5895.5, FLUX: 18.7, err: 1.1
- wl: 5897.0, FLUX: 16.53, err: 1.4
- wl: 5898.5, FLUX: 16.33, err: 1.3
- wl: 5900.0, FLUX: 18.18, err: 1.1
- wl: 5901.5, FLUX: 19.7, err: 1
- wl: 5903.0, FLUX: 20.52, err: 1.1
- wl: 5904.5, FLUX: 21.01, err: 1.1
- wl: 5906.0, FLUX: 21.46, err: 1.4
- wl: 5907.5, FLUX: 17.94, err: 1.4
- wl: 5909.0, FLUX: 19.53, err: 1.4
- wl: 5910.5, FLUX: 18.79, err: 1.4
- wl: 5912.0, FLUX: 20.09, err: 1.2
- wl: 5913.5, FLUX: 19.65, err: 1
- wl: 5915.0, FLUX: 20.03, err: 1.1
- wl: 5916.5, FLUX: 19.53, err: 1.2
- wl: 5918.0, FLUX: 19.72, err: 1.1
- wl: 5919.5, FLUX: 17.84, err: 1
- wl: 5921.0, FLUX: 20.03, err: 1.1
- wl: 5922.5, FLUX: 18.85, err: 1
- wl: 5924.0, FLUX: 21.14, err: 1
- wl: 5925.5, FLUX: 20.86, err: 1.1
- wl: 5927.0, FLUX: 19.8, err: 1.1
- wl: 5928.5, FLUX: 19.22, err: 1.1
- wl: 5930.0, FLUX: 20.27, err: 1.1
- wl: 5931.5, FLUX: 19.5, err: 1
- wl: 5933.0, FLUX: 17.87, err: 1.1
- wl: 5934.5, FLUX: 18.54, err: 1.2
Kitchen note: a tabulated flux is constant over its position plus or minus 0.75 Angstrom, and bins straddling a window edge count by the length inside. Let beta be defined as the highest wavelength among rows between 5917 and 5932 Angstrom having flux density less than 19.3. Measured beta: 5928.5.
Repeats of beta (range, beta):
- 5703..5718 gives 5711.0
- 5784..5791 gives 5786.0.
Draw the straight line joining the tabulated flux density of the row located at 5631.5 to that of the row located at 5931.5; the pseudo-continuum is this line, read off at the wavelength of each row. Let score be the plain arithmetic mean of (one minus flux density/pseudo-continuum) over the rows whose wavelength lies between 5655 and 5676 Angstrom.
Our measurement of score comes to 0.023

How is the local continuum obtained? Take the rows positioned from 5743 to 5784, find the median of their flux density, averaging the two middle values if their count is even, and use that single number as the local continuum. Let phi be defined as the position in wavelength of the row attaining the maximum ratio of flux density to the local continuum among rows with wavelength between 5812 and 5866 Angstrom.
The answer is 5831.0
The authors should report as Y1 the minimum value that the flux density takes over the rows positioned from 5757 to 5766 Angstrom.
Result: 17.89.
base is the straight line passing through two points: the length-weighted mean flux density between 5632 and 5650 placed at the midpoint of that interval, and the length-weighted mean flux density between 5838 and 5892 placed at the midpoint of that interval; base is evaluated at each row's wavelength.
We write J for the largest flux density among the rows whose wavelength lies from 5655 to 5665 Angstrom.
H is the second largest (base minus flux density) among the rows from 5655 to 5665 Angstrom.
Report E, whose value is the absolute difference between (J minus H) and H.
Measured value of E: 20.5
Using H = 0.9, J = 22.24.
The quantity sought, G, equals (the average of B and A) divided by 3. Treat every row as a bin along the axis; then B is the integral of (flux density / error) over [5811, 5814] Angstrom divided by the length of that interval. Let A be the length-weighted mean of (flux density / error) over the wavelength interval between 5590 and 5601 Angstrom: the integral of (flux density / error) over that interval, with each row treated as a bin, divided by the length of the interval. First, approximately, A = 16.5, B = 6.1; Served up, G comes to 3.76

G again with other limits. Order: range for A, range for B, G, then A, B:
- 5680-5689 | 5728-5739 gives 5.48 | 16.4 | 16.5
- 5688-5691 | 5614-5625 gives 5.39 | 15.2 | 17.1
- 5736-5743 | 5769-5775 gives 5.55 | 16.4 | 16.9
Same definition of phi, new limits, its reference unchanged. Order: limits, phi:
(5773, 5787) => 5784.5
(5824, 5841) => 5831.0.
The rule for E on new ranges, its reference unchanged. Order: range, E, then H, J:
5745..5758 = 17.7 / 1.3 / 20.24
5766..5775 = 21.8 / 0.2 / 22.16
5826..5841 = 18.5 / 2.3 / 23.08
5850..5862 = 17.7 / 1.3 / 20.28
